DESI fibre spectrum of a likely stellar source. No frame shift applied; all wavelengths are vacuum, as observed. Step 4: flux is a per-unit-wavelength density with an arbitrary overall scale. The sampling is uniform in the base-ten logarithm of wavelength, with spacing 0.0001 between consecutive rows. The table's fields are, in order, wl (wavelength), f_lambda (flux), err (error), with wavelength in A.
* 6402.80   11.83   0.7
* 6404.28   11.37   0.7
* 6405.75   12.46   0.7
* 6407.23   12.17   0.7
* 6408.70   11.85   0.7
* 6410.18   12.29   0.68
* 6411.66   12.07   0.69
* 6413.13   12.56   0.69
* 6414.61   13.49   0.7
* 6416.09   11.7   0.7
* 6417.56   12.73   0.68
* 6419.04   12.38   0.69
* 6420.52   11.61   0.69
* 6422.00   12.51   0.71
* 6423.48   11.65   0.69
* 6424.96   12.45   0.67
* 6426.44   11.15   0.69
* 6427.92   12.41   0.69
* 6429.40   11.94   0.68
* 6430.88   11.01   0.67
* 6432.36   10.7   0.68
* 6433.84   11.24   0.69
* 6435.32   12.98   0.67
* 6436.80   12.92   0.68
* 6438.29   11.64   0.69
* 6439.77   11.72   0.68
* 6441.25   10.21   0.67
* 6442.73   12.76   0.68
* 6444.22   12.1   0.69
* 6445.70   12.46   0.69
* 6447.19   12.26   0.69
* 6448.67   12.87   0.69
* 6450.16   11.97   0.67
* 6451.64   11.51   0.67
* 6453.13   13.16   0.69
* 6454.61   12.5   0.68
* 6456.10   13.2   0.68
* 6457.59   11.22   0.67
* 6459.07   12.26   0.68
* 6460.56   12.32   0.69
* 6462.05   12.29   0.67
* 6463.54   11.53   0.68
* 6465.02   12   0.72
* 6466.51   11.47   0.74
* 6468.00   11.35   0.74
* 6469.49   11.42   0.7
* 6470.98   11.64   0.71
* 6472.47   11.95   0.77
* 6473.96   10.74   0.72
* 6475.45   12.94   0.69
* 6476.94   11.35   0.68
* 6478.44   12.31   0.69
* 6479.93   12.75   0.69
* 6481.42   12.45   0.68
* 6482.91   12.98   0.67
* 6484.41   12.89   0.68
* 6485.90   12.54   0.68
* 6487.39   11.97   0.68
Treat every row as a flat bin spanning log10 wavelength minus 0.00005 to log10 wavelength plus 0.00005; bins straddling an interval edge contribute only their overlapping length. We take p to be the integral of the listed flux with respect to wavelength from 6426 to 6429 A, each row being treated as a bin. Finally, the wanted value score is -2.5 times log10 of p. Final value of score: -3.88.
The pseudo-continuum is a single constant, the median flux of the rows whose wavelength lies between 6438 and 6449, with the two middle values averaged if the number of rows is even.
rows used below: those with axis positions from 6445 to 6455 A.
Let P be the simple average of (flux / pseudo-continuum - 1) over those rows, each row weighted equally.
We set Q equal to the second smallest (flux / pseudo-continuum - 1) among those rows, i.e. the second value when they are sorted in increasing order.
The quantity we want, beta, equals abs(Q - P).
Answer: 0.034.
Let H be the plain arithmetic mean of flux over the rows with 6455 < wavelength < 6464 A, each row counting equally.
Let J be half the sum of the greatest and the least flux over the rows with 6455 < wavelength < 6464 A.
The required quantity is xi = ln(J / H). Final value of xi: 0.006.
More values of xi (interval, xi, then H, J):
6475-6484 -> -0.024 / 12.5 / 12.2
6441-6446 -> -0.034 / 11.9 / 11.5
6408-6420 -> 0.017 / 12.4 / 12.6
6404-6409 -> -0.004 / 12.0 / 11.9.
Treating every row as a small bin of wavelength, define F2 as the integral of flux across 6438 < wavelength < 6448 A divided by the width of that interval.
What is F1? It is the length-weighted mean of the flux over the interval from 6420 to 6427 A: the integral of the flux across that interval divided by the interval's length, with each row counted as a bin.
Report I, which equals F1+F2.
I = 23.8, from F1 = 11.89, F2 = 11.9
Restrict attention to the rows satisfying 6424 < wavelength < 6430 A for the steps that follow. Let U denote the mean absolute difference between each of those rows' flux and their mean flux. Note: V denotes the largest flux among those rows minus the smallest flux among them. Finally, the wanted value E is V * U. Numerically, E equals 0.58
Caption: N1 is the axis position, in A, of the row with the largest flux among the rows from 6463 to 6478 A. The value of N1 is 6475.45 A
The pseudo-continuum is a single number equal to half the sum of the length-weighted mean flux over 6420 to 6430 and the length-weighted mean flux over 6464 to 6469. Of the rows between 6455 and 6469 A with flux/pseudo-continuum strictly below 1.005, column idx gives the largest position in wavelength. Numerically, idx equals 6468.00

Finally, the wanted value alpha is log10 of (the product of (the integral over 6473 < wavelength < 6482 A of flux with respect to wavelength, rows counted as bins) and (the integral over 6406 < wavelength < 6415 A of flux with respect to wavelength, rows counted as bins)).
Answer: 4.08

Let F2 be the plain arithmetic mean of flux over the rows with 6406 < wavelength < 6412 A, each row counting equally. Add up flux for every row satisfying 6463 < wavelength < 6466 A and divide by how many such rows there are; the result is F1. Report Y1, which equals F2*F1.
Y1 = 142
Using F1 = 11.8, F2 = 12.1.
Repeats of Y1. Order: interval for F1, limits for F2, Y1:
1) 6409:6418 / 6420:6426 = 150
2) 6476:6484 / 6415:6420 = 152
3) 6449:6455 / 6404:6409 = 147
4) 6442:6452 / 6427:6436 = 144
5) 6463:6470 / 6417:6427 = 139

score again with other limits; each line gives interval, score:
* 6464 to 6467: -3.87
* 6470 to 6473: -3.87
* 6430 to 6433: -3.79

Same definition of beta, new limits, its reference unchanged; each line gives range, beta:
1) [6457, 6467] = 0.033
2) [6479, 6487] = 0.015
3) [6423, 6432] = 0.051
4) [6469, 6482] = 0.049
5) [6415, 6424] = 0.037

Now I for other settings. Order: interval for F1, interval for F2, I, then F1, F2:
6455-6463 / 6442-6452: 24.5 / 12.24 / 12.3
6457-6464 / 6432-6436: 23.7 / 11.96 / 11.7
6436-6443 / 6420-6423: 23.9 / 11.80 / 12.0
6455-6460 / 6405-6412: 24.4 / 12.24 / 12.2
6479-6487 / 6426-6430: 24.6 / 12.69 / 11.9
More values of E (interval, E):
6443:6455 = 0.65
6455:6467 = 0.95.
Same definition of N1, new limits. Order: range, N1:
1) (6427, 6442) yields 6435.32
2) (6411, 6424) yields 6414.61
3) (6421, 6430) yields 6422.00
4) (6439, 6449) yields 6448.67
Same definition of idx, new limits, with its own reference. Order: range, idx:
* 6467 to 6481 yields 6476.94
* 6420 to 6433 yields 6432.36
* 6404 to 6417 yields 6416.09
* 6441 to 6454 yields 6451.64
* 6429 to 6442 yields 6441.25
